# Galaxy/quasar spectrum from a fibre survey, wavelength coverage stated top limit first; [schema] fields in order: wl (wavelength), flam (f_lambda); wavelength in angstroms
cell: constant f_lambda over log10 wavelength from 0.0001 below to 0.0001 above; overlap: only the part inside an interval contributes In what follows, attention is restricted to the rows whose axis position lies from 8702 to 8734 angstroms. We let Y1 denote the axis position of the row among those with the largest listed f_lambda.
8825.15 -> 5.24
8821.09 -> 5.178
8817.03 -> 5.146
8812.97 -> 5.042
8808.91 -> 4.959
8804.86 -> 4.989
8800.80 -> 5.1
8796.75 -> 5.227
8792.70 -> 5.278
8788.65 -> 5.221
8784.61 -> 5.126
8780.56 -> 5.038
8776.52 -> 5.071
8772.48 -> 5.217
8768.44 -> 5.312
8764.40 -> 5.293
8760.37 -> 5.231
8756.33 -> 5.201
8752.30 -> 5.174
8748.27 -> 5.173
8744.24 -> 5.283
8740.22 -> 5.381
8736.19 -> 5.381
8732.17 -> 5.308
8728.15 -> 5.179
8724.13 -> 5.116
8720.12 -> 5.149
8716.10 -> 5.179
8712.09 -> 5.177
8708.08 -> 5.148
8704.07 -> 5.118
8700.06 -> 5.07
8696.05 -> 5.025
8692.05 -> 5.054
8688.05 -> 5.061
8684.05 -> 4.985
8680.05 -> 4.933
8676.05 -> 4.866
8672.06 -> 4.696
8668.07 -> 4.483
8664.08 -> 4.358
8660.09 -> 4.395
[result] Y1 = 8732.17 angstroms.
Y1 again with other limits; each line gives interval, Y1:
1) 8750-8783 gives 8768.44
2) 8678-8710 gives 8708.08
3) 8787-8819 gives 8792.70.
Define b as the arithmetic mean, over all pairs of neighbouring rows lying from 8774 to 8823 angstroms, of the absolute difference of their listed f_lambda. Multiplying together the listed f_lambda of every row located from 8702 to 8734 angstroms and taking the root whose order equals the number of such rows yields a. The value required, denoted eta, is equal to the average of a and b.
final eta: 2.62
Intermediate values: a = 5.17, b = 0.07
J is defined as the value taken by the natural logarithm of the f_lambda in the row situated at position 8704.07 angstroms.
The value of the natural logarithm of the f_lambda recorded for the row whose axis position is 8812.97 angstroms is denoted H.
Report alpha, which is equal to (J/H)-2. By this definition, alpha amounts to -0.99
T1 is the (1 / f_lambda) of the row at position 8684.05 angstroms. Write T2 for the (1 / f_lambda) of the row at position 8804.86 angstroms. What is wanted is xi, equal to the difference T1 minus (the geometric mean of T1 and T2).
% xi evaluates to 0.0001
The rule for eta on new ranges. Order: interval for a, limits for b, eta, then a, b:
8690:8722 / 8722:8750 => 2.60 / 5.11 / 0.08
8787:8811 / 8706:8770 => 2.59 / 5.13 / 0.05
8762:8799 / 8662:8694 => 2.65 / 5.20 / 0.10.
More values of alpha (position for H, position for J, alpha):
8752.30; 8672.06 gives -1.06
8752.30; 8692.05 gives -1.01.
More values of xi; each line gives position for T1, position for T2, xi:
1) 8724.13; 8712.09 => 0.0012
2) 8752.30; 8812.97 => -0.0025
